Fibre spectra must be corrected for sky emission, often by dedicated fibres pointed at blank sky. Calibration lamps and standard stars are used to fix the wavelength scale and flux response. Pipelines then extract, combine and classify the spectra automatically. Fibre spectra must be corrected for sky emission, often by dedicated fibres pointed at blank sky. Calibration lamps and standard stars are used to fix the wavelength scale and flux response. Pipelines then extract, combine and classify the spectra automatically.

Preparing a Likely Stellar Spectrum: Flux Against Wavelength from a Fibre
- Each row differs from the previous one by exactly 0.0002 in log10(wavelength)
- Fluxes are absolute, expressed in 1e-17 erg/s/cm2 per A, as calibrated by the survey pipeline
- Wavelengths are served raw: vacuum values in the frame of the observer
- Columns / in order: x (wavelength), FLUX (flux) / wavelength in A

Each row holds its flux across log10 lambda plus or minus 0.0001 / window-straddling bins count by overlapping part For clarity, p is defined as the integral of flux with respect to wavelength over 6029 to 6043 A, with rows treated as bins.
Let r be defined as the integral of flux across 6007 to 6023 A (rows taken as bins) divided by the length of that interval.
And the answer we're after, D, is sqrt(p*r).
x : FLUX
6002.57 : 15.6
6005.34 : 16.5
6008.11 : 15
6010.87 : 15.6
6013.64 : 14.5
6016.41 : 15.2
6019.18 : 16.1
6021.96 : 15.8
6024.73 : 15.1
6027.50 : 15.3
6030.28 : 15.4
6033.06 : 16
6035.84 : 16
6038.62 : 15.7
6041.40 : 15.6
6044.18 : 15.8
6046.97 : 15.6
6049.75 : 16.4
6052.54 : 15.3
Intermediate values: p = 220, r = 15.36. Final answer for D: 58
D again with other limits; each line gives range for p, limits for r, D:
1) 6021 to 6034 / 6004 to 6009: 56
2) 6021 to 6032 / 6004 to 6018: 51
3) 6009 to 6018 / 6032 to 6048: 46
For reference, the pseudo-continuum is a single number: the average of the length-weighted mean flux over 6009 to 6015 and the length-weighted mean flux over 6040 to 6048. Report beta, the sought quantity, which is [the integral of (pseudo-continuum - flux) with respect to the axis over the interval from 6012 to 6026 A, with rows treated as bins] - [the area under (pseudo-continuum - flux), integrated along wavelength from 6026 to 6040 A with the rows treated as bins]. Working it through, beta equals 5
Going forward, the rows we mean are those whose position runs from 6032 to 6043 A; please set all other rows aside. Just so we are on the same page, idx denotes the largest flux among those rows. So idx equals 16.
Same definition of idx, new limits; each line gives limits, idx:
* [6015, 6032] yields 16.1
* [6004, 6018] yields 16.5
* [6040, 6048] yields 15.8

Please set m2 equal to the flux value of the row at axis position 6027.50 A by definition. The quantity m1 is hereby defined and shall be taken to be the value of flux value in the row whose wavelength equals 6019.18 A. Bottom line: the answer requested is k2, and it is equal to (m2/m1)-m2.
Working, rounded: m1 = 16.1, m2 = 15.3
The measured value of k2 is -14.3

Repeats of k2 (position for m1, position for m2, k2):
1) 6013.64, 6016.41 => -14.2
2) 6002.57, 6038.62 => -14.7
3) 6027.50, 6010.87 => -14.6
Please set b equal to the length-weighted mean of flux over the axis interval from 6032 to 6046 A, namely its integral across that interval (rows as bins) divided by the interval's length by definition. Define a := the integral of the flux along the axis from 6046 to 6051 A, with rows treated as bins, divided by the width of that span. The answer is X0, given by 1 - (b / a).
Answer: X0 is 0.01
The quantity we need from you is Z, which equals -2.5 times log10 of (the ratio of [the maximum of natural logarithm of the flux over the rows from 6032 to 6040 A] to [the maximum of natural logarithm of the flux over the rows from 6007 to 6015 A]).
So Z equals -0.010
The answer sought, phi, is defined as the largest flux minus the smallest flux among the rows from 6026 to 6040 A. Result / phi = 0.7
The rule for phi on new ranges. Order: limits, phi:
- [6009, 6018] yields 1.1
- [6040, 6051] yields 0.8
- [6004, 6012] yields 1.5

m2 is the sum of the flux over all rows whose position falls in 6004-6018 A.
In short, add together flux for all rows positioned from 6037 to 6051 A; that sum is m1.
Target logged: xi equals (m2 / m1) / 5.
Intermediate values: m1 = 79.1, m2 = 76.8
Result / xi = 0.194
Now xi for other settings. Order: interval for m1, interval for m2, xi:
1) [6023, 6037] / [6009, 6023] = 0.198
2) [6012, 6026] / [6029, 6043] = 0.205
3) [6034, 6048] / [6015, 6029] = 0.197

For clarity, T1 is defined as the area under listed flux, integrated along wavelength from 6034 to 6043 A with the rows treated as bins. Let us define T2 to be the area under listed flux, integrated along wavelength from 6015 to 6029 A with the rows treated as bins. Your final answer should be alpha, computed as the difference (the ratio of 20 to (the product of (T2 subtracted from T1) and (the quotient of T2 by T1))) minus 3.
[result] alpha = -3.2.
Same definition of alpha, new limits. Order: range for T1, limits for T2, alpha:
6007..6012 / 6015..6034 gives -3.0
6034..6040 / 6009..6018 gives -3.3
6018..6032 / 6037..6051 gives -7.9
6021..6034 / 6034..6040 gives -2.6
